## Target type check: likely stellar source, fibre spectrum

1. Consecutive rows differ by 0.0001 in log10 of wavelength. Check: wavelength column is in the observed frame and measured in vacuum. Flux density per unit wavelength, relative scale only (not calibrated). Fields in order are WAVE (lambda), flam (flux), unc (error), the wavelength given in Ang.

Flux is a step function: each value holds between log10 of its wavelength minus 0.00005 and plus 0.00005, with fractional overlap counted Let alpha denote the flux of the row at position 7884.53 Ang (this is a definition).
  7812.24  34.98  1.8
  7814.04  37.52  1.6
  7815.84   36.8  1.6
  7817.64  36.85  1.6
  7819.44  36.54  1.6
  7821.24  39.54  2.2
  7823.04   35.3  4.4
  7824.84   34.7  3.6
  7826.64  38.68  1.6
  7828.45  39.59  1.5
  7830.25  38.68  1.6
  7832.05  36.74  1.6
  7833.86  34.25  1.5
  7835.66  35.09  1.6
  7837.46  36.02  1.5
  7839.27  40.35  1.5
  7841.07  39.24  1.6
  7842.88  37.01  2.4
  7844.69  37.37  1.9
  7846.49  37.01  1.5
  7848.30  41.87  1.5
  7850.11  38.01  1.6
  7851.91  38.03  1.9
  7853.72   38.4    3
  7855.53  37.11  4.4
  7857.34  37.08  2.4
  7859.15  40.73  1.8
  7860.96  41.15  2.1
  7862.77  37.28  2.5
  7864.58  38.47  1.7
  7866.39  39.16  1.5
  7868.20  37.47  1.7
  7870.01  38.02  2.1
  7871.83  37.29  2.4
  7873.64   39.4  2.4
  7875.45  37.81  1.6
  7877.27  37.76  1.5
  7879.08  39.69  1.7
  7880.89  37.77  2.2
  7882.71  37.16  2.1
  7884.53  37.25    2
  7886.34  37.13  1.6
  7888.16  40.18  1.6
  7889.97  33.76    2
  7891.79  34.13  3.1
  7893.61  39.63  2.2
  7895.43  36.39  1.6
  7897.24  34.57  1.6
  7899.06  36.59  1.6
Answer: 37.25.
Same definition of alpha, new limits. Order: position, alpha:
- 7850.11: 38.01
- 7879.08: 39.69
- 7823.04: 35.3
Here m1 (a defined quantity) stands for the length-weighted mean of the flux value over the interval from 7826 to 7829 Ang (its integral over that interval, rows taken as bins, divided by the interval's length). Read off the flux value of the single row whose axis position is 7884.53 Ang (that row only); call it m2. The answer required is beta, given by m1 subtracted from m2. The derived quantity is -1.8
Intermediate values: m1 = 39.0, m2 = 37.25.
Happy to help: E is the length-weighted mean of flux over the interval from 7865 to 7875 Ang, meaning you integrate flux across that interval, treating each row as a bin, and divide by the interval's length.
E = 38.3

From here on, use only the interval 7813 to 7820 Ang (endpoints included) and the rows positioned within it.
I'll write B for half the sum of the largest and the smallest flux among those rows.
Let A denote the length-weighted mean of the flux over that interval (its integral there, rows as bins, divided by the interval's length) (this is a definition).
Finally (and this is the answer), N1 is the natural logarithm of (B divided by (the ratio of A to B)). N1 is 3.62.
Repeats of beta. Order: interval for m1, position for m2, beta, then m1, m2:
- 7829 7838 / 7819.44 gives 0.2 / 36.3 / 36.54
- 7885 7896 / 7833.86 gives -2.7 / 36.9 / 34.25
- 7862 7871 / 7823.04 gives -2.8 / 38.1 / 35.3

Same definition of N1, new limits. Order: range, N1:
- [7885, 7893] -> 3.62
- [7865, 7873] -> 3.65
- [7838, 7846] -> 3.67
